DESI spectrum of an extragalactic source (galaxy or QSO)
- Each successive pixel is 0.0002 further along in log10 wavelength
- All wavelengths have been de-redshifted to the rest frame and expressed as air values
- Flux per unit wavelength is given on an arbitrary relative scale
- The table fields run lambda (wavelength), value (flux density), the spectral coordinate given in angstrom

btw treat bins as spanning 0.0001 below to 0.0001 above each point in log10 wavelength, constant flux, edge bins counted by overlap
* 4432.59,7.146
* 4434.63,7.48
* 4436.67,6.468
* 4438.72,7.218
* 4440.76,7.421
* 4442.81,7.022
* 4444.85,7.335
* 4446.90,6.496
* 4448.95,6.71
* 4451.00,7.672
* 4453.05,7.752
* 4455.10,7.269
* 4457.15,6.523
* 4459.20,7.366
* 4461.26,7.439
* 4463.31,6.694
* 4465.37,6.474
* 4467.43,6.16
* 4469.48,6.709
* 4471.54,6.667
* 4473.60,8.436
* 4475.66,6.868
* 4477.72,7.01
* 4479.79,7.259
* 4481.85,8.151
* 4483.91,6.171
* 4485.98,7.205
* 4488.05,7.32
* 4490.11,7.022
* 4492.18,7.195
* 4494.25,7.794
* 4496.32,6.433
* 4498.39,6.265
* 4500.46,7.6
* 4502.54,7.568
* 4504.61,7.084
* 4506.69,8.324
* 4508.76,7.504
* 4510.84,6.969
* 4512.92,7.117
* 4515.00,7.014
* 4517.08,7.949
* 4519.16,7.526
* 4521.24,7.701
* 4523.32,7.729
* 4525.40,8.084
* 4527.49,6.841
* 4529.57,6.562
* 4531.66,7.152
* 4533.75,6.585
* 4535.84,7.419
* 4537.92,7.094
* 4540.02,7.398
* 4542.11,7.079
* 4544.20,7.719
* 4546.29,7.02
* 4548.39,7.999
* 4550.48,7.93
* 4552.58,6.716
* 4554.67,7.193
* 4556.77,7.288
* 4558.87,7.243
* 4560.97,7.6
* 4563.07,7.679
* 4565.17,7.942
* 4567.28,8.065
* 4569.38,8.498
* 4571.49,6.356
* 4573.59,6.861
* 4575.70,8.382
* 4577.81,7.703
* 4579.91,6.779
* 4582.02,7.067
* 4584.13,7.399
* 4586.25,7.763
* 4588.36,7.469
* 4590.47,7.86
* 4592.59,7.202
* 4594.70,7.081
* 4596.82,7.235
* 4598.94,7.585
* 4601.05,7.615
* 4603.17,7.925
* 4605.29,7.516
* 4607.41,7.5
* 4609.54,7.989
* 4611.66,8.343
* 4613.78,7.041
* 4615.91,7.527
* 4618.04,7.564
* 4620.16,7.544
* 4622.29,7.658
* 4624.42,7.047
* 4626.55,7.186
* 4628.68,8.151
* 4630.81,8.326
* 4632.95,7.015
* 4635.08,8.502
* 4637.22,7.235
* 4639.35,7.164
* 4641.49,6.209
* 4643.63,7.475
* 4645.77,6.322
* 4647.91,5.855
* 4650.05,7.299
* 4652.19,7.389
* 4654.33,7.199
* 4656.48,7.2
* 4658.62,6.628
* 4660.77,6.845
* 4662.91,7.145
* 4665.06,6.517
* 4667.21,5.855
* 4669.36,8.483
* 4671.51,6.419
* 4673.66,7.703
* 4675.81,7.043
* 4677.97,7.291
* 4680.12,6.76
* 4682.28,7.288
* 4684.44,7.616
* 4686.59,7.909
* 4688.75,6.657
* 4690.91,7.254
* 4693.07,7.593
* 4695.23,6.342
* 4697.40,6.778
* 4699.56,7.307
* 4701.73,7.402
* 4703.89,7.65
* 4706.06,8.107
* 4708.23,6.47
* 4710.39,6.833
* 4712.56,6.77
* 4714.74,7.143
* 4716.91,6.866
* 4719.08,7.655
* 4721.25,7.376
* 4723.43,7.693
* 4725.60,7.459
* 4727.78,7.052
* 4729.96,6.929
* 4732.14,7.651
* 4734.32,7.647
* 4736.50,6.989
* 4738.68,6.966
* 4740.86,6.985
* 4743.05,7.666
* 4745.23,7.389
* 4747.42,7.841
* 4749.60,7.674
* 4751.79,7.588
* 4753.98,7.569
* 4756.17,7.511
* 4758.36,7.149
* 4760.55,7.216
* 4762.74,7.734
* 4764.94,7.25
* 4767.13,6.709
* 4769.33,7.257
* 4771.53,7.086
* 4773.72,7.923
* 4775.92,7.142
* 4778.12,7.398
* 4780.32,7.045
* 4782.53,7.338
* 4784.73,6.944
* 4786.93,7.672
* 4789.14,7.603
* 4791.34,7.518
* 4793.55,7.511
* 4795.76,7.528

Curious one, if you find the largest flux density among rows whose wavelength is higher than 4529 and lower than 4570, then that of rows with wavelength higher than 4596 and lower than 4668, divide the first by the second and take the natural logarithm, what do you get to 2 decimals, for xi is 0.00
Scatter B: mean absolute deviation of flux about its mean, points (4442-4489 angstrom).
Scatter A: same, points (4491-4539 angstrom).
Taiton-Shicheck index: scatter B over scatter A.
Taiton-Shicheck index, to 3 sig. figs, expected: 1.06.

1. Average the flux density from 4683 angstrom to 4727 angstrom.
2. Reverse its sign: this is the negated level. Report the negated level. -7.24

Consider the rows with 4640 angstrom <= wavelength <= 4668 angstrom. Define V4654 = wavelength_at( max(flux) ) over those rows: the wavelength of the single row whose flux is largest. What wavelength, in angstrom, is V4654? 4643.63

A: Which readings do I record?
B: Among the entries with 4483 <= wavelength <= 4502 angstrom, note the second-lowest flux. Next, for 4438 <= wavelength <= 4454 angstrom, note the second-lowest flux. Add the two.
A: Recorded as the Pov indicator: 13.0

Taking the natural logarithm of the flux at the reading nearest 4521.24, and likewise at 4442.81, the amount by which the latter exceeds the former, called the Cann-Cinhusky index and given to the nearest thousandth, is -0.092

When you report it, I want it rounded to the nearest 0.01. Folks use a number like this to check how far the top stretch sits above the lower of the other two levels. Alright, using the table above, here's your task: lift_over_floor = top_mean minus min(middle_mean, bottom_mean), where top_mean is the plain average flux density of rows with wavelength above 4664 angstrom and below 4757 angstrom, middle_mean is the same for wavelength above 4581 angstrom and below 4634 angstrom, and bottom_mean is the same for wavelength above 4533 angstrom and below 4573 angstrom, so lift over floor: -0.16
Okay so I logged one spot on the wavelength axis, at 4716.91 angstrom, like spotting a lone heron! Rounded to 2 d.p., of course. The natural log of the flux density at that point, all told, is 1.93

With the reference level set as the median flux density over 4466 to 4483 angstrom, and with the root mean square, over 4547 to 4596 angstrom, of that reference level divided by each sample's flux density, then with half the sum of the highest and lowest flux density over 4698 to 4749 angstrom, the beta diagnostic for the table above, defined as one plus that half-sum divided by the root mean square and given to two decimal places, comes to 8.80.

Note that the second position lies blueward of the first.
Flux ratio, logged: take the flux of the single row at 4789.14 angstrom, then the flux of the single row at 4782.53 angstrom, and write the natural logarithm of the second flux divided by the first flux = -0.04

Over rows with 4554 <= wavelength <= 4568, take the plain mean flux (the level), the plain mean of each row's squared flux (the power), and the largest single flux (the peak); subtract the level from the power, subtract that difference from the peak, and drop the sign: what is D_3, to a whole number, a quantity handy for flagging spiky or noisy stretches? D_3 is 42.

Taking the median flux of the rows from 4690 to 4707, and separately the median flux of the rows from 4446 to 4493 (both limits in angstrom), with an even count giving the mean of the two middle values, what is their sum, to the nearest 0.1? 14.4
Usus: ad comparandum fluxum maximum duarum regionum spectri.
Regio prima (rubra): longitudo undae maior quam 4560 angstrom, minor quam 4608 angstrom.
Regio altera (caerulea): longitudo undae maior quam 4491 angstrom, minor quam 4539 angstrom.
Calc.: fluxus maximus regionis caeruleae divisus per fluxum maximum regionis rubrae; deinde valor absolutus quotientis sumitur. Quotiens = 0.98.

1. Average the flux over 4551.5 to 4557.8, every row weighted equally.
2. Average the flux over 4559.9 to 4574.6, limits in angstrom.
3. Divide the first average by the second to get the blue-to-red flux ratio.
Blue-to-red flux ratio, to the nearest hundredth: 0.93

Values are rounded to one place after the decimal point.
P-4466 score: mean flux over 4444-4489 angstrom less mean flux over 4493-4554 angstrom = -0.2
